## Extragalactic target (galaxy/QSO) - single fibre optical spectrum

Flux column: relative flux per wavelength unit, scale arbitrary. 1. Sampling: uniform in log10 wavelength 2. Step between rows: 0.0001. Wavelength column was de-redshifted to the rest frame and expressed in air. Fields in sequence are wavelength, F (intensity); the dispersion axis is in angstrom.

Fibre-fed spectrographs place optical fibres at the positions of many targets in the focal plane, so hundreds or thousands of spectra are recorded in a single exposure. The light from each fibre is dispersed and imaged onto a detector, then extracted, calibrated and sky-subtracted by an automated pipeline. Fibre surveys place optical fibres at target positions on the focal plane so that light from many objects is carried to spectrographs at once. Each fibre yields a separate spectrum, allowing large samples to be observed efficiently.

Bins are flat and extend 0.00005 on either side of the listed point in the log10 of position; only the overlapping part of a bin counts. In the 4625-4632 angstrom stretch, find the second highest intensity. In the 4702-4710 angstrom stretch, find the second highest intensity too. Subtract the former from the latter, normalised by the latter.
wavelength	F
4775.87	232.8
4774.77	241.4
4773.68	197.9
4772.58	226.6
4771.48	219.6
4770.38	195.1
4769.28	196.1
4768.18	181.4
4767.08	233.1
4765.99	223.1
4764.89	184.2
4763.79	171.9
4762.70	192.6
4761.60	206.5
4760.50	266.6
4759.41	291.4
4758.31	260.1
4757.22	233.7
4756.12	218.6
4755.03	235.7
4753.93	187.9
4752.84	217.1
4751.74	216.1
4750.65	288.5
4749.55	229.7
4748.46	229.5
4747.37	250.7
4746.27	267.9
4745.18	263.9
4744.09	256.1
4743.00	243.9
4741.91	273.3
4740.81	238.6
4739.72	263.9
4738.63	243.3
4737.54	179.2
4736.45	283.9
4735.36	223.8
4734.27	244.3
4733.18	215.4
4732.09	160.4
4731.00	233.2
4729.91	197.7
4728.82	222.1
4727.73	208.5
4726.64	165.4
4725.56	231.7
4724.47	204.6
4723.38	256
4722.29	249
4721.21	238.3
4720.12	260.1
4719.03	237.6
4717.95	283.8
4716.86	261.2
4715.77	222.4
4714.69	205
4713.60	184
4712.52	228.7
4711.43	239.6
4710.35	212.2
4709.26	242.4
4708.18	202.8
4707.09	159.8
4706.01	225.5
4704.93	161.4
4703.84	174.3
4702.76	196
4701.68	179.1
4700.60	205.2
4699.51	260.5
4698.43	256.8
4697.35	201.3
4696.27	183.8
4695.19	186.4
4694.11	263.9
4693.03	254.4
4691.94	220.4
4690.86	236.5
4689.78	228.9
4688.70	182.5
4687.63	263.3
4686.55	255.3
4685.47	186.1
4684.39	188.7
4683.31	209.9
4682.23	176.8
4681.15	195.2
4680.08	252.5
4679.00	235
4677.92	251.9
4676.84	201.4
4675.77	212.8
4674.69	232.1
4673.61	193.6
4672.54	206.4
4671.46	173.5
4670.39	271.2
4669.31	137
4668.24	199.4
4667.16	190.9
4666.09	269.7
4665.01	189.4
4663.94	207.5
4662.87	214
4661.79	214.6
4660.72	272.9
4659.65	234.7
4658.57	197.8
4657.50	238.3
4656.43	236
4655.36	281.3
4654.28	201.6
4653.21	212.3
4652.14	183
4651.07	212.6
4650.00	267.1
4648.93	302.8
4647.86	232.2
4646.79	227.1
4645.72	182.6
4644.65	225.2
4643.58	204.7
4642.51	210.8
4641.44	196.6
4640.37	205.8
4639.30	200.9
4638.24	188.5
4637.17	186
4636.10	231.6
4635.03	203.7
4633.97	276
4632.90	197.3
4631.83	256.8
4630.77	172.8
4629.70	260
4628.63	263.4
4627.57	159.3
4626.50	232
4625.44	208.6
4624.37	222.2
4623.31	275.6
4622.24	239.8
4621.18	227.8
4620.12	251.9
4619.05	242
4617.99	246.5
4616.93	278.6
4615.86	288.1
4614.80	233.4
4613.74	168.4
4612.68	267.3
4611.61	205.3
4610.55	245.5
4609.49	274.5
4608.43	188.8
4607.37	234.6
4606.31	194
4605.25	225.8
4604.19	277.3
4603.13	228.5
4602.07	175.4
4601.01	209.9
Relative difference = -0.15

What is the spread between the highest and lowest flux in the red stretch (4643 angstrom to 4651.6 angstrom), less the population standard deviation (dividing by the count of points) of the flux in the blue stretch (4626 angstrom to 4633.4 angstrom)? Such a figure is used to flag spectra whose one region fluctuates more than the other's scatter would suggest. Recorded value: 80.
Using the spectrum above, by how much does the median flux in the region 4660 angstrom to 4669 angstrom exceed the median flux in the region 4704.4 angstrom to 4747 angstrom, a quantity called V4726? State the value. -22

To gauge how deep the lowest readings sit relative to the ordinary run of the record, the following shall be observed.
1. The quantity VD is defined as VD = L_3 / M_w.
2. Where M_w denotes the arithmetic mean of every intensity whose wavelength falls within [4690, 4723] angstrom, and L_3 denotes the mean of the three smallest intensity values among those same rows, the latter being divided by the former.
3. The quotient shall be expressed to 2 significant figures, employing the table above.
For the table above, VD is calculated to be 0.75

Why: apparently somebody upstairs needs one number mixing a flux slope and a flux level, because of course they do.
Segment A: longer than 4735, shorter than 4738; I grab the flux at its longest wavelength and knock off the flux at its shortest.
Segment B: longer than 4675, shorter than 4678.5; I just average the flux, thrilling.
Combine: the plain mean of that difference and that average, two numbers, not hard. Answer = 89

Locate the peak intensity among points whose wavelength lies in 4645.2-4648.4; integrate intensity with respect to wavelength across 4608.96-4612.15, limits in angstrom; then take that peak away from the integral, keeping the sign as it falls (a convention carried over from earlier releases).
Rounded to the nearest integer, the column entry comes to 538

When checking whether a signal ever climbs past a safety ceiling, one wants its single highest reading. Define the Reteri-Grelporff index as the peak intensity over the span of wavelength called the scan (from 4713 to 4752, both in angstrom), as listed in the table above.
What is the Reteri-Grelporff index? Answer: 288.5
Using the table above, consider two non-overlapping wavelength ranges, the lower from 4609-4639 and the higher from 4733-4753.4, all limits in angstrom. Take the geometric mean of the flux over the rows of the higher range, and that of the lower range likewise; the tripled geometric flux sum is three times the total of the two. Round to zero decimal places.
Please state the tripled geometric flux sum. 1414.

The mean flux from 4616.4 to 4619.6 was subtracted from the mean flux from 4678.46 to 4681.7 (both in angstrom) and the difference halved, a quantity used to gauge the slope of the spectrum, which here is -14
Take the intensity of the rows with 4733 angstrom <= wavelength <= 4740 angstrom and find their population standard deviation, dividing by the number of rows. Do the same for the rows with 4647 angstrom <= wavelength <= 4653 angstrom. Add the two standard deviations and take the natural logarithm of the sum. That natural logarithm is 4.30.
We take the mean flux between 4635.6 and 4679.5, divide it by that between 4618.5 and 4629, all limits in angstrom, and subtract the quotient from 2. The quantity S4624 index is 1.06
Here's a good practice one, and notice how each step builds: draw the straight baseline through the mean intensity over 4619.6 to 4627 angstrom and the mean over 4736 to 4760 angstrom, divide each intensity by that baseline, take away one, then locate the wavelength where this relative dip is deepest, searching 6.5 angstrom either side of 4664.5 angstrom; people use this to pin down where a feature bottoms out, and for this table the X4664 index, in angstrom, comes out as 4669.31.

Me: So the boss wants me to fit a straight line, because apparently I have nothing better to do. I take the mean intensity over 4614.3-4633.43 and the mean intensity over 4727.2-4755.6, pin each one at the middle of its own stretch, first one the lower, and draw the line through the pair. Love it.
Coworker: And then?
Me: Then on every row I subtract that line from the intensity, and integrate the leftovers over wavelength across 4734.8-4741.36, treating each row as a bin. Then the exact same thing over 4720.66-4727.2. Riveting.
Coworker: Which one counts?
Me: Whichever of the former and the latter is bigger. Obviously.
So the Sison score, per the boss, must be 33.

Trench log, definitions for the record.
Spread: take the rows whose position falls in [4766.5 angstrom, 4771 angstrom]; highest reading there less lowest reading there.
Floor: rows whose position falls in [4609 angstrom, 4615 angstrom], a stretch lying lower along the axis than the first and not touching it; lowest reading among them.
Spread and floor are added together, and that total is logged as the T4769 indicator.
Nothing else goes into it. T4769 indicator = 220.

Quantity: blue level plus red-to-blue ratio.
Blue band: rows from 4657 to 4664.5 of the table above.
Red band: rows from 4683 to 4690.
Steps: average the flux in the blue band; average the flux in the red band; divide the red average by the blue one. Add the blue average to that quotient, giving 227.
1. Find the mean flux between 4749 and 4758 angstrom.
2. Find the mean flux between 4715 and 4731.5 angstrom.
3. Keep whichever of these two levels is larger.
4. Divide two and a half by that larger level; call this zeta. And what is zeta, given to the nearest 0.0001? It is 0.0108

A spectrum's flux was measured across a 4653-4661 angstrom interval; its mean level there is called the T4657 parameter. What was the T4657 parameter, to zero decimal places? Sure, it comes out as 234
